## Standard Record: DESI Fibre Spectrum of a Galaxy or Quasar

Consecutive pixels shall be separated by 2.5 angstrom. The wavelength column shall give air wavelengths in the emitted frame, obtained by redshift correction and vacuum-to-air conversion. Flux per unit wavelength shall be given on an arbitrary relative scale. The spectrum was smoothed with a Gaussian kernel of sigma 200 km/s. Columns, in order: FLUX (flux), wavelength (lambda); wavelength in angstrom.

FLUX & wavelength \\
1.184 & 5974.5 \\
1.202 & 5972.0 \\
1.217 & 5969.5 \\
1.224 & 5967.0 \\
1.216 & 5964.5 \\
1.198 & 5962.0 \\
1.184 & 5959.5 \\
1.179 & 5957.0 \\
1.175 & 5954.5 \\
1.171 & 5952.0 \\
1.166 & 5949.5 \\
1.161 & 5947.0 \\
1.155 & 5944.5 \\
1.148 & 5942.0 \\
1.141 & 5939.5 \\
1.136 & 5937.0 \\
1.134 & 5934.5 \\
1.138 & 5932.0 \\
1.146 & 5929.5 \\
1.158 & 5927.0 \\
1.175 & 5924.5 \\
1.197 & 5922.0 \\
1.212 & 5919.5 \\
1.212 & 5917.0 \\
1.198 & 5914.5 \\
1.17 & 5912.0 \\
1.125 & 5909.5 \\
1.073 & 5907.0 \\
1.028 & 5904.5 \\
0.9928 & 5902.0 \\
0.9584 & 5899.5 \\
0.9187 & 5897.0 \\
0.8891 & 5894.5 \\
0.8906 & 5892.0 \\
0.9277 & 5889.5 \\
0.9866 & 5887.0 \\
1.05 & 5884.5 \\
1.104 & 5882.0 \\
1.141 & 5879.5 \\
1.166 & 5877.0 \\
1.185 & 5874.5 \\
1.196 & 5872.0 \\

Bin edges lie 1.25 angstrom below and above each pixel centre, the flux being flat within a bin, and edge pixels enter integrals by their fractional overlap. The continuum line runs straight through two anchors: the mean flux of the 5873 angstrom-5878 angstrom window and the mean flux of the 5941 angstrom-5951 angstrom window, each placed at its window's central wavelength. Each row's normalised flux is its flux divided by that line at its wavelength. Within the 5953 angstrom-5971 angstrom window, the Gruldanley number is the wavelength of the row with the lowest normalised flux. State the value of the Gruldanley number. 5954.5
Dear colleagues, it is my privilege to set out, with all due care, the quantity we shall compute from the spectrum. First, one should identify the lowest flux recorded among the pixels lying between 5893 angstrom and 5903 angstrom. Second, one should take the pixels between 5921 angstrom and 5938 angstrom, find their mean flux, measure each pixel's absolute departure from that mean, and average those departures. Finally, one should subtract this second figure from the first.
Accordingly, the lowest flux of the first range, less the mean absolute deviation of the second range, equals 0.87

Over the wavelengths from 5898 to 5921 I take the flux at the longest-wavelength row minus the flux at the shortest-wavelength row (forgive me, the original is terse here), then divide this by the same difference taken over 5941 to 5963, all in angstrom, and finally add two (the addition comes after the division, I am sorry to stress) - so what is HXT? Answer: 7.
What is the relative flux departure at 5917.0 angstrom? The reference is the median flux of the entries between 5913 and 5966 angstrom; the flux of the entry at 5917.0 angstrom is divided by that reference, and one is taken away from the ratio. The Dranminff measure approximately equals 0.035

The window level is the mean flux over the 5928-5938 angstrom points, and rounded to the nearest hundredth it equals 1.14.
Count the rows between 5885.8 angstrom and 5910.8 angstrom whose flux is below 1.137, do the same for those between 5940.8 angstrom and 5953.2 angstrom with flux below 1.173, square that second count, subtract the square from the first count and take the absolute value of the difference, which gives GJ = 15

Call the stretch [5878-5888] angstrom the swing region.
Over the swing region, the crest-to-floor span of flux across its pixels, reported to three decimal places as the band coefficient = 0.154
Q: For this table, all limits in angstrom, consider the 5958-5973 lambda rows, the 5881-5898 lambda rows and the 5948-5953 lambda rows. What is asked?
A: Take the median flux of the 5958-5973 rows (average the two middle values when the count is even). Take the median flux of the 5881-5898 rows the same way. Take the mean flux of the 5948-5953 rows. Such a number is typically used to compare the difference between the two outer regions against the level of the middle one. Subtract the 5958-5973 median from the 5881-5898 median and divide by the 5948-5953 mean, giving -0.24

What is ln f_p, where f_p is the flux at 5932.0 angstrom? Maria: 0.13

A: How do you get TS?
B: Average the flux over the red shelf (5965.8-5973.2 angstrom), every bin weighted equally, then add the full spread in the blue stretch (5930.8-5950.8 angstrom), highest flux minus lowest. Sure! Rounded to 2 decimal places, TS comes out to 1.25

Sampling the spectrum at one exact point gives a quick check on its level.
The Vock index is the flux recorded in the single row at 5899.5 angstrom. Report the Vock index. 0.9584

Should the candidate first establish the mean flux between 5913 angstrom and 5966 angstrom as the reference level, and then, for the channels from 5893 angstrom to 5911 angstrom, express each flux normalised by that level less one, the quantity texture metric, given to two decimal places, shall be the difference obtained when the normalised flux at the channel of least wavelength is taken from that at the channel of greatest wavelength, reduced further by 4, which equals -3.80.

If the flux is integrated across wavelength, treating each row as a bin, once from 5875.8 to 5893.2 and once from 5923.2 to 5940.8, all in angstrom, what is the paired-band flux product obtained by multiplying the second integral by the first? 365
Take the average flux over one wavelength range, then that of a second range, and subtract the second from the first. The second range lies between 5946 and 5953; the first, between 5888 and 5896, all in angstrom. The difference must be -0.26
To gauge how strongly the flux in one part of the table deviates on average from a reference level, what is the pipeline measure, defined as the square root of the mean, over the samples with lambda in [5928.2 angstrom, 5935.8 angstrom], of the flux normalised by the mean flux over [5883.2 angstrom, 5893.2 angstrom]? 1.09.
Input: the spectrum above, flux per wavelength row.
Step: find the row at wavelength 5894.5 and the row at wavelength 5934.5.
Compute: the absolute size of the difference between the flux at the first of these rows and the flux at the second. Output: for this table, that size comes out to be 0.24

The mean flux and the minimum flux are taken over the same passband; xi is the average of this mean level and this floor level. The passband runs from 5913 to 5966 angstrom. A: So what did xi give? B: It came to 1.15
